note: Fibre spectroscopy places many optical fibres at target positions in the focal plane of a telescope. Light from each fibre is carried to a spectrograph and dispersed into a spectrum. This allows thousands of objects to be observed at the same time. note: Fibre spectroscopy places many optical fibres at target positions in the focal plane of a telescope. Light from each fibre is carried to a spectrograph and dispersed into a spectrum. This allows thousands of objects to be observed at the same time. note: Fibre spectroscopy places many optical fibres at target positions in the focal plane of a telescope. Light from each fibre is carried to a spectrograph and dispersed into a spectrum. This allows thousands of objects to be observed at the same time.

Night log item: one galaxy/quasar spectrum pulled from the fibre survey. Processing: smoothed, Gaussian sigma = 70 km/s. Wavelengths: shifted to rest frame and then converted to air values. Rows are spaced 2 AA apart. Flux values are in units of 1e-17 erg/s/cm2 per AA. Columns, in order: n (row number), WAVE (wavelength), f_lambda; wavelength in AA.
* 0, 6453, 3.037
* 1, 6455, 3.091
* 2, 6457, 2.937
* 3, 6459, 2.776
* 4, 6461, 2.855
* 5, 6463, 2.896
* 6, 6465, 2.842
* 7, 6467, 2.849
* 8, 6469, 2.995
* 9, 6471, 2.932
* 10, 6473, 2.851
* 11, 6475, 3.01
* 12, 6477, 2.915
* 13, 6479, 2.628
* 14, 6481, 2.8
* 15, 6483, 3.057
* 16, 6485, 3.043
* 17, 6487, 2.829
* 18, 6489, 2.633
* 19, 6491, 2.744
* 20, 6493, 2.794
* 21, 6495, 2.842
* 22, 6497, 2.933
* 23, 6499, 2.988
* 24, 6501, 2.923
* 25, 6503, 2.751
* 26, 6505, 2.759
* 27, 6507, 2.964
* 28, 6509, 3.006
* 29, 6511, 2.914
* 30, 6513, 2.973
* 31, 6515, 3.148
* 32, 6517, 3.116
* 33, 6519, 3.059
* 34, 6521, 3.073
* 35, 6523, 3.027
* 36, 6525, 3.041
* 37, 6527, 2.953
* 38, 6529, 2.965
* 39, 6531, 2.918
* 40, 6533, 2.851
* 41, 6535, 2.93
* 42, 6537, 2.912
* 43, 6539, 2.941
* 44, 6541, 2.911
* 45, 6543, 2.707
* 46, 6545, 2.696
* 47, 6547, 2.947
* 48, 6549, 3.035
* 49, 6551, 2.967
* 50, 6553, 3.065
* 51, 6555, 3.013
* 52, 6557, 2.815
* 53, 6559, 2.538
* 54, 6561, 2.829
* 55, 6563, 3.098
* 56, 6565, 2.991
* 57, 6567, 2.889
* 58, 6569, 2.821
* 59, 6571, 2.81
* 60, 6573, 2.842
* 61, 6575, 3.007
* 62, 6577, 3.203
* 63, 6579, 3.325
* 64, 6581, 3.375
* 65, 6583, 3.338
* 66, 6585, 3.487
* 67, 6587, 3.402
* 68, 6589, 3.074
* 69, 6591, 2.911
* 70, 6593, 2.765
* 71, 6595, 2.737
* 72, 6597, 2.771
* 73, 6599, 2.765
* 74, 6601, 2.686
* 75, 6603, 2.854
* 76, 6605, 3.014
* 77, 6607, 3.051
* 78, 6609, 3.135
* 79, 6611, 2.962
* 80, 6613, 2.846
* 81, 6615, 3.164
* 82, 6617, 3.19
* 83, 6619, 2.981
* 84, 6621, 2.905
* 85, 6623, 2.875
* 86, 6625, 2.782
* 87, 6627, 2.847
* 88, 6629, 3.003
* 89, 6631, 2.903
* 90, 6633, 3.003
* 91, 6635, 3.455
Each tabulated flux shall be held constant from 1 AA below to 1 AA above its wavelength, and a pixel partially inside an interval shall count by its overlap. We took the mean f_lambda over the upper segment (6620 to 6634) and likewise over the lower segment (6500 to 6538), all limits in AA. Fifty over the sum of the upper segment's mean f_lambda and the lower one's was 8.53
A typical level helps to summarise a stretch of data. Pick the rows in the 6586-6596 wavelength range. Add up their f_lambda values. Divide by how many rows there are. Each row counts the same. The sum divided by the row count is 2.98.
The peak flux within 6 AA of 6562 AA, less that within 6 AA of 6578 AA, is -0.28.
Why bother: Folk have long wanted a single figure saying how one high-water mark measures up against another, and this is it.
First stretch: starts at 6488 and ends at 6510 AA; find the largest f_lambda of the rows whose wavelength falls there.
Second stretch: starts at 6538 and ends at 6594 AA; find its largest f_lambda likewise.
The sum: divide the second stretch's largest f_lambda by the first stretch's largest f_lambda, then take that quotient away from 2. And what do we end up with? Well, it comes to 0.84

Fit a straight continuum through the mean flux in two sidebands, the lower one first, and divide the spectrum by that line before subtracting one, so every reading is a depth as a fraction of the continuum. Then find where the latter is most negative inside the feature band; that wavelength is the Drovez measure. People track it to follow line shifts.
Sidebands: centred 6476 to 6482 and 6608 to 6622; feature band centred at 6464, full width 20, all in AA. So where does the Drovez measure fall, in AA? 6459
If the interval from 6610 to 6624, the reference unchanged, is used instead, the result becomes 6613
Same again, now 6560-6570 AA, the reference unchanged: 6569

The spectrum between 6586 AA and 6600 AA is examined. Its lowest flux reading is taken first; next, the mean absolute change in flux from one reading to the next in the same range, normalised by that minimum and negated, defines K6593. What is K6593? -0.043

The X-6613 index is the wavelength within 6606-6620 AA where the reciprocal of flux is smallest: 6617 AA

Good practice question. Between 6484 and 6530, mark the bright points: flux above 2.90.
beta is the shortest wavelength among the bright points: 6485 AA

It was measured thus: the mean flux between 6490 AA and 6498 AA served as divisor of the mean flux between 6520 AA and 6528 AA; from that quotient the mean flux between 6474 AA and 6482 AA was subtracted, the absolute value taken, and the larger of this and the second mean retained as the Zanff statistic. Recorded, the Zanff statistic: 3.02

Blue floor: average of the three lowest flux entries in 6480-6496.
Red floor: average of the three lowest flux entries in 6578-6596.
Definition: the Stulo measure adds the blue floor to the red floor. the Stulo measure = 5.53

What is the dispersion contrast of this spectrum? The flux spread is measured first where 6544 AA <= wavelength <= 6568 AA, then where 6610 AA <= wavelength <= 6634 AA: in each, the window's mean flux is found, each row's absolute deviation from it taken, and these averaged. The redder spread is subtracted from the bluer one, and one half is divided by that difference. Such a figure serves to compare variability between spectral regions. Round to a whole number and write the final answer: 15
